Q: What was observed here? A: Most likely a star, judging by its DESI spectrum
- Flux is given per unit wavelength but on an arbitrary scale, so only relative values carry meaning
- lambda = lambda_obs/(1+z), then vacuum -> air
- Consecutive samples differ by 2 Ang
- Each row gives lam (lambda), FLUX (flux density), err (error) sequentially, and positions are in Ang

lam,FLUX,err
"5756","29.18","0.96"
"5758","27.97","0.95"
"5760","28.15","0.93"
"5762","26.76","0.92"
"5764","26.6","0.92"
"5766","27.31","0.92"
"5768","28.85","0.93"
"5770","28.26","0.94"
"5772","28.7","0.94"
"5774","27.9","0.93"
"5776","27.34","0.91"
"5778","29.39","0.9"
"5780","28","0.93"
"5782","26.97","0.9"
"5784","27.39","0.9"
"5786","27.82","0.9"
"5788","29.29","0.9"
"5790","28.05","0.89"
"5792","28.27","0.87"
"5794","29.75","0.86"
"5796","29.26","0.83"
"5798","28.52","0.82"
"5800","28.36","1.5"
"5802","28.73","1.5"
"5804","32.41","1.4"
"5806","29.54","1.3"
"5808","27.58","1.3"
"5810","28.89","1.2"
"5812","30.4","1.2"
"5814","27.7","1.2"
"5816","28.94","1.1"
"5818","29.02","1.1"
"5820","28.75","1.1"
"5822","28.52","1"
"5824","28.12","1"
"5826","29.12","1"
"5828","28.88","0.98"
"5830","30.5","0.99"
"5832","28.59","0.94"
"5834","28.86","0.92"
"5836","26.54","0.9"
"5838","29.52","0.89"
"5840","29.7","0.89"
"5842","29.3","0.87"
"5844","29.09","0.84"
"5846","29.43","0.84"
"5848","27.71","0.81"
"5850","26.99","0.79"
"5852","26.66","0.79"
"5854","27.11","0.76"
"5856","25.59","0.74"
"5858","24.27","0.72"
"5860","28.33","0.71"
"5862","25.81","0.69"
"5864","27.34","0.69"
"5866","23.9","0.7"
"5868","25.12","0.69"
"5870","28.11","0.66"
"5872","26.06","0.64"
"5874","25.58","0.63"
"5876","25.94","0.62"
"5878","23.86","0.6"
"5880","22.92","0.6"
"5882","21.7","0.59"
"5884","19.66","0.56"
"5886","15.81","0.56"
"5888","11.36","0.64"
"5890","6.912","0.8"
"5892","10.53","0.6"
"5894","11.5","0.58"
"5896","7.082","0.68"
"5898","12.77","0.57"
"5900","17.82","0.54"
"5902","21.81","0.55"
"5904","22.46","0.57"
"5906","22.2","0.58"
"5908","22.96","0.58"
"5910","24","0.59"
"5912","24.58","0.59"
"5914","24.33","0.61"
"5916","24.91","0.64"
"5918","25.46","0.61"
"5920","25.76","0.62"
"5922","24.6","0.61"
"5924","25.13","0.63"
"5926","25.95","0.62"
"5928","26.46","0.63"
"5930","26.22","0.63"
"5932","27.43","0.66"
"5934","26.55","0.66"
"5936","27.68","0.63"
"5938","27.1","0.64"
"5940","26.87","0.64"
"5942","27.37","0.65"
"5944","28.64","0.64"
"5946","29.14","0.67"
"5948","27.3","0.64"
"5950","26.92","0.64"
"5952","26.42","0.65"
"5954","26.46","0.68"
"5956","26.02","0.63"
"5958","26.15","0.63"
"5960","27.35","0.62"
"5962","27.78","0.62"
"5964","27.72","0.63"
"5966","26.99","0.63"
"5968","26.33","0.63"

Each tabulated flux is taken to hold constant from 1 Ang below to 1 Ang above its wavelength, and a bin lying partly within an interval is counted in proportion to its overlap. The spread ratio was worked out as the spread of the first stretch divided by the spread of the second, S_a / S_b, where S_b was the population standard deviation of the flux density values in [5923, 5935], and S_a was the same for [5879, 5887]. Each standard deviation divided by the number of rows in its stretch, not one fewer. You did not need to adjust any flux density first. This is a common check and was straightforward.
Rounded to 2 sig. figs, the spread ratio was 3.9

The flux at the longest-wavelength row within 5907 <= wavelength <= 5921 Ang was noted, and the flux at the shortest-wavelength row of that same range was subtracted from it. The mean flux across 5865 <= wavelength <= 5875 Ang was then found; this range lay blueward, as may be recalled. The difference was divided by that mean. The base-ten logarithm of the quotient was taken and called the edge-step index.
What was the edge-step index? -1.0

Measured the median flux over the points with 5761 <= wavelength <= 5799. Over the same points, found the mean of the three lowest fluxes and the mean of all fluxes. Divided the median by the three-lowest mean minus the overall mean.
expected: -21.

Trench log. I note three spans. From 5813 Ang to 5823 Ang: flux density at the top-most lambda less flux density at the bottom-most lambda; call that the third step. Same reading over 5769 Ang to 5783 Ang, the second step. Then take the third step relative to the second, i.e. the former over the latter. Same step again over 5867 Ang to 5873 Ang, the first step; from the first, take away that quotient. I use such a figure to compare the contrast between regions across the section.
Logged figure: 1.6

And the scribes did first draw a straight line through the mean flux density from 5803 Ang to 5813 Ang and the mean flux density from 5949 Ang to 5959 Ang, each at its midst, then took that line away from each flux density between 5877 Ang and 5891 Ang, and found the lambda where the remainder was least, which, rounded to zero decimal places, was 5890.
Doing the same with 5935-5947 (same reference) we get 5940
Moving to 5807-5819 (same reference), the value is 5808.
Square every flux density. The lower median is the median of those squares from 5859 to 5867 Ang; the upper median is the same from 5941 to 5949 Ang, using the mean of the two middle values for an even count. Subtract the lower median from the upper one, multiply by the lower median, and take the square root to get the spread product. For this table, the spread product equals 235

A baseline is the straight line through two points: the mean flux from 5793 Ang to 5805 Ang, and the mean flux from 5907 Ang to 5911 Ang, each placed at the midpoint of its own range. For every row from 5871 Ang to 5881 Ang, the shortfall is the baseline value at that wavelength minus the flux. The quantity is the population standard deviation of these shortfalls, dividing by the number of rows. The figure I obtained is 1.1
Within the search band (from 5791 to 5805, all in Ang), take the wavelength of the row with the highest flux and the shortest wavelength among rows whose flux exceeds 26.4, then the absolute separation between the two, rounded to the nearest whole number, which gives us 12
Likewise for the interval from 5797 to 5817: 6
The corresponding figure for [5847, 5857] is 0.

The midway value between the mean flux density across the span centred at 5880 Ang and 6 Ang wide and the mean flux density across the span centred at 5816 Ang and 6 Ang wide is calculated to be 25.7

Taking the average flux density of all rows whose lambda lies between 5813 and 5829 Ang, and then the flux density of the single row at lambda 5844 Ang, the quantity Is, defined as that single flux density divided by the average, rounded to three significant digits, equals 1.02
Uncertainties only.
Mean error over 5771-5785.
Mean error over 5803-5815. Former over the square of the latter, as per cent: 57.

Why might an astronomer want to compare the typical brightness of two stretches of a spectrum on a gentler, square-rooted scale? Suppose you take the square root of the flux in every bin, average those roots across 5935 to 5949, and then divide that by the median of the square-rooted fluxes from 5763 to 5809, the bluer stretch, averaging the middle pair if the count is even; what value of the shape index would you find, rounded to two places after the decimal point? 0.99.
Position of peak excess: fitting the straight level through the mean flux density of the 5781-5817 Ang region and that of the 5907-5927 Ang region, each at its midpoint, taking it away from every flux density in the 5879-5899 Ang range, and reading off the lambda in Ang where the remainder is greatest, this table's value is 5880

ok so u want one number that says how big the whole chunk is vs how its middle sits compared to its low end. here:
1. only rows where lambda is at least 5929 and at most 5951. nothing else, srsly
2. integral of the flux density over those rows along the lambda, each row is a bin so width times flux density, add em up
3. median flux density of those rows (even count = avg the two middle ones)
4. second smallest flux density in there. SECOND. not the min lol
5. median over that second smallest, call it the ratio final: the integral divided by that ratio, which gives 586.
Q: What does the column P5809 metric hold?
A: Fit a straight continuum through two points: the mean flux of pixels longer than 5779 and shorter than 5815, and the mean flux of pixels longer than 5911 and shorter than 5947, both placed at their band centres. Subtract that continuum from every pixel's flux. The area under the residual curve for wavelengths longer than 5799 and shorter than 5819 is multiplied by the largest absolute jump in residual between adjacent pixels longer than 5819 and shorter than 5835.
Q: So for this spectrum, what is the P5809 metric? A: 25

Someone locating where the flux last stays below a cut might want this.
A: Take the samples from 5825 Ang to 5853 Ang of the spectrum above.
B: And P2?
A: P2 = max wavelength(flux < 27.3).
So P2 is 5852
